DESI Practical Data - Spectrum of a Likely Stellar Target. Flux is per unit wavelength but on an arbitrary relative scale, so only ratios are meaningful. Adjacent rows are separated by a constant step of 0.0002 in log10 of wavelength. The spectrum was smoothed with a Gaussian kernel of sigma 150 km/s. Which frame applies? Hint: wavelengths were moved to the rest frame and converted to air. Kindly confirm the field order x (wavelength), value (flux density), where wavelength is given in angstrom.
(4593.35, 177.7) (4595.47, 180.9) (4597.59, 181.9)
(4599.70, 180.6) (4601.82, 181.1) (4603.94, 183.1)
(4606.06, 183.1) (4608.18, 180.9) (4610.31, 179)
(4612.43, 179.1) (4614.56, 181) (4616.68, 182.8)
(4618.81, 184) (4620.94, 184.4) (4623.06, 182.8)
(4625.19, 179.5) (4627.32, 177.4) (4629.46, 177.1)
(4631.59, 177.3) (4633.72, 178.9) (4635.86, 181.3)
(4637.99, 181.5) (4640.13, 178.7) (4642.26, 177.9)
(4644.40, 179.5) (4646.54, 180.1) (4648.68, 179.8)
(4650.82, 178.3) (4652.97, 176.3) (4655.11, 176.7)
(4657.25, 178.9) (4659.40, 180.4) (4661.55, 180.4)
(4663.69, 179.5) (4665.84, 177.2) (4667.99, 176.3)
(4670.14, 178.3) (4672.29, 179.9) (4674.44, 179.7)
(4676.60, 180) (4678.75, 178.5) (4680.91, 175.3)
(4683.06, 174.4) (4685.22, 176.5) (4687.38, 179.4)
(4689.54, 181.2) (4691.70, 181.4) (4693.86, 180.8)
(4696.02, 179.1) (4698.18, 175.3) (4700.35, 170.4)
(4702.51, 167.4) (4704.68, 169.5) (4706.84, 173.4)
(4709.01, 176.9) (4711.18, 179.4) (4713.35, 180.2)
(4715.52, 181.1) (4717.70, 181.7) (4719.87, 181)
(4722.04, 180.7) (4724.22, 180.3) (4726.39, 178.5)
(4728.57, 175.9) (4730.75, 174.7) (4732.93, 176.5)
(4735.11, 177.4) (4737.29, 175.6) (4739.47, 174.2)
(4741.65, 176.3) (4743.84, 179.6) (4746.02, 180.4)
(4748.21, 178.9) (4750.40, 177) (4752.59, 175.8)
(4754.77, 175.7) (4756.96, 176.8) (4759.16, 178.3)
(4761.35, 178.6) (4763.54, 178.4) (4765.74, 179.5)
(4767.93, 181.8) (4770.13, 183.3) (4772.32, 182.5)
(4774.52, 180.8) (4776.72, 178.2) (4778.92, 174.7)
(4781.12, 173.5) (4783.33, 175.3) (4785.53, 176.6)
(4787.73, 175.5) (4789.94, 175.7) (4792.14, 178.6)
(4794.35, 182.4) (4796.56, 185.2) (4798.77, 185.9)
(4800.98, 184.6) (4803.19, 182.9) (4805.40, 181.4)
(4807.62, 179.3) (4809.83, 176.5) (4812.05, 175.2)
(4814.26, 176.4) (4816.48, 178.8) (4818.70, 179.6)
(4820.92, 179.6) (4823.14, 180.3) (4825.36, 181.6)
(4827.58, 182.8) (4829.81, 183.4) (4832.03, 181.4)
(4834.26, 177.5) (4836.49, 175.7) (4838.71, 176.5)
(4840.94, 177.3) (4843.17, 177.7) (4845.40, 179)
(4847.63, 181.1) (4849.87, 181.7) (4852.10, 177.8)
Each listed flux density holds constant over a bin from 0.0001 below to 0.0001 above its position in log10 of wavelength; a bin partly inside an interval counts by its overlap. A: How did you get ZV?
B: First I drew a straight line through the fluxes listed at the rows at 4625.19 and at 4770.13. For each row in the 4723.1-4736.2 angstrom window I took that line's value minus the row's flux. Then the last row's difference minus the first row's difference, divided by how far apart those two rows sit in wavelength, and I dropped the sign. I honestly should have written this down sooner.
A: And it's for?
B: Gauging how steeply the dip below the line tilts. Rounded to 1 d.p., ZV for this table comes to 0.3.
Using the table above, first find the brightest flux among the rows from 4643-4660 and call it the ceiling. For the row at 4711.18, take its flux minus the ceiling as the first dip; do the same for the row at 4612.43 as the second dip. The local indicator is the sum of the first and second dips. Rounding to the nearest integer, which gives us -2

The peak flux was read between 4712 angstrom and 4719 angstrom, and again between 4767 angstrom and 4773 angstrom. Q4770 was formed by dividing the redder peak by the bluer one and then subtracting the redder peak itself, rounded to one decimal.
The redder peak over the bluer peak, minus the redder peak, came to -182.3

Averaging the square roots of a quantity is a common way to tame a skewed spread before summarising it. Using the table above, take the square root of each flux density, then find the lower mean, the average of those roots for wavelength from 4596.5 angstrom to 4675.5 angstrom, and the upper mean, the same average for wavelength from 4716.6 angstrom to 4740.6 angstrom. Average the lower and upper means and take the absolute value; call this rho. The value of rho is 13.37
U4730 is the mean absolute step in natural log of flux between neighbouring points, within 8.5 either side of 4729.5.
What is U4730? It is 0.0085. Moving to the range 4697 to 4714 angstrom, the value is 0.0171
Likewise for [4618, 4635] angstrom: 0.0075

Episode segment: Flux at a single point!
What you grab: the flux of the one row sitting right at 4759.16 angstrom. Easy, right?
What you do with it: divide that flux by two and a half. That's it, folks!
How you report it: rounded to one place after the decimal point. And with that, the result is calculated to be 71.3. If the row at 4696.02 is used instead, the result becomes 71.6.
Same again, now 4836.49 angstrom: 70.3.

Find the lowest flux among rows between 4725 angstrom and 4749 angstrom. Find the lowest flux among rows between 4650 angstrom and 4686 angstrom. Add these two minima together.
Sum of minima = 349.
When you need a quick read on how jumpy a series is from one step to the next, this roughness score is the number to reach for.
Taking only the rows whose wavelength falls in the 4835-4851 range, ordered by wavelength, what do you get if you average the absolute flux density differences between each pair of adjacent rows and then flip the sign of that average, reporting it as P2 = -1.00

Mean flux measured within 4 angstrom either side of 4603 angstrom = 182.0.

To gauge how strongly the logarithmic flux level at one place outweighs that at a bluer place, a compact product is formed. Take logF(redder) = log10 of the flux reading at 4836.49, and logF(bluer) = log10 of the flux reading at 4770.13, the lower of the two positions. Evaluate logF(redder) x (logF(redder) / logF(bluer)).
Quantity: 2.23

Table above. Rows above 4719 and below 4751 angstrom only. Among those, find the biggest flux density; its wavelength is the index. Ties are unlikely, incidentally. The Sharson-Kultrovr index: 4719.87 angstrom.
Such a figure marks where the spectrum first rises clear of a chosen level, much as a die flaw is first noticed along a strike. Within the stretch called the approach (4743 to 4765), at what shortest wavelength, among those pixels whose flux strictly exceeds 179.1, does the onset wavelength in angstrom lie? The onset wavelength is 4743.84 angstrom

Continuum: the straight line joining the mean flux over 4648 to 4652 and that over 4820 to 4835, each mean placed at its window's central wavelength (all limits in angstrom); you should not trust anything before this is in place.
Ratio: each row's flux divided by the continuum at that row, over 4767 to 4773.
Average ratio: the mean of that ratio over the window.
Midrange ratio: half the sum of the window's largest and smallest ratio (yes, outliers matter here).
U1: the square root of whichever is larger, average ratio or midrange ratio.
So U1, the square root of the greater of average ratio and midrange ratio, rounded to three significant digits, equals 1.01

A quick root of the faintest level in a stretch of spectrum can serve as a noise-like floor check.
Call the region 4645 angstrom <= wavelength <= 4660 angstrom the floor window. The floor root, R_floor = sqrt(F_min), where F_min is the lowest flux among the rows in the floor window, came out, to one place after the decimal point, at 13.3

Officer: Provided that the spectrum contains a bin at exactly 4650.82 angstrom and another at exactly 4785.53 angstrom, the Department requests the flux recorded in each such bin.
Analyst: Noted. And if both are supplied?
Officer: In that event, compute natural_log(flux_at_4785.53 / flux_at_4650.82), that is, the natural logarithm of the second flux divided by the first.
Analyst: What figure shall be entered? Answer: -0.010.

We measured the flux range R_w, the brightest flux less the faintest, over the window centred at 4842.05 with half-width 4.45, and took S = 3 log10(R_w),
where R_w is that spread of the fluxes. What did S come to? 1.2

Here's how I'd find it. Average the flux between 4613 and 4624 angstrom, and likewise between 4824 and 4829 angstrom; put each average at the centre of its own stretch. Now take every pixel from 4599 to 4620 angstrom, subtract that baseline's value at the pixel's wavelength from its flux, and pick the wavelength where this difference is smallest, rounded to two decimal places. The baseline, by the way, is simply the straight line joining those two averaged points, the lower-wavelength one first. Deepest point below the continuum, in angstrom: 4610.31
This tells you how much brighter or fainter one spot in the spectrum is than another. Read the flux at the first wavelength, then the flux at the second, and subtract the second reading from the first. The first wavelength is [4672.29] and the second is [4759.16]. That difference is 2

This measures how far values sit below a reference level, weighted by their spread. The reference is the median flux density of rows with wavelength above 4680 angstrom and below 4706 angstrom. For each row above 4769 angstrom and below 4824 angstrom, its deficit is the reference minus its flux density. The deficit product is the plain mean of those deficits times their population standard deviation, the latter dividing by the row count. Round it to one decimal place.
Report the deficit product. -11.9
